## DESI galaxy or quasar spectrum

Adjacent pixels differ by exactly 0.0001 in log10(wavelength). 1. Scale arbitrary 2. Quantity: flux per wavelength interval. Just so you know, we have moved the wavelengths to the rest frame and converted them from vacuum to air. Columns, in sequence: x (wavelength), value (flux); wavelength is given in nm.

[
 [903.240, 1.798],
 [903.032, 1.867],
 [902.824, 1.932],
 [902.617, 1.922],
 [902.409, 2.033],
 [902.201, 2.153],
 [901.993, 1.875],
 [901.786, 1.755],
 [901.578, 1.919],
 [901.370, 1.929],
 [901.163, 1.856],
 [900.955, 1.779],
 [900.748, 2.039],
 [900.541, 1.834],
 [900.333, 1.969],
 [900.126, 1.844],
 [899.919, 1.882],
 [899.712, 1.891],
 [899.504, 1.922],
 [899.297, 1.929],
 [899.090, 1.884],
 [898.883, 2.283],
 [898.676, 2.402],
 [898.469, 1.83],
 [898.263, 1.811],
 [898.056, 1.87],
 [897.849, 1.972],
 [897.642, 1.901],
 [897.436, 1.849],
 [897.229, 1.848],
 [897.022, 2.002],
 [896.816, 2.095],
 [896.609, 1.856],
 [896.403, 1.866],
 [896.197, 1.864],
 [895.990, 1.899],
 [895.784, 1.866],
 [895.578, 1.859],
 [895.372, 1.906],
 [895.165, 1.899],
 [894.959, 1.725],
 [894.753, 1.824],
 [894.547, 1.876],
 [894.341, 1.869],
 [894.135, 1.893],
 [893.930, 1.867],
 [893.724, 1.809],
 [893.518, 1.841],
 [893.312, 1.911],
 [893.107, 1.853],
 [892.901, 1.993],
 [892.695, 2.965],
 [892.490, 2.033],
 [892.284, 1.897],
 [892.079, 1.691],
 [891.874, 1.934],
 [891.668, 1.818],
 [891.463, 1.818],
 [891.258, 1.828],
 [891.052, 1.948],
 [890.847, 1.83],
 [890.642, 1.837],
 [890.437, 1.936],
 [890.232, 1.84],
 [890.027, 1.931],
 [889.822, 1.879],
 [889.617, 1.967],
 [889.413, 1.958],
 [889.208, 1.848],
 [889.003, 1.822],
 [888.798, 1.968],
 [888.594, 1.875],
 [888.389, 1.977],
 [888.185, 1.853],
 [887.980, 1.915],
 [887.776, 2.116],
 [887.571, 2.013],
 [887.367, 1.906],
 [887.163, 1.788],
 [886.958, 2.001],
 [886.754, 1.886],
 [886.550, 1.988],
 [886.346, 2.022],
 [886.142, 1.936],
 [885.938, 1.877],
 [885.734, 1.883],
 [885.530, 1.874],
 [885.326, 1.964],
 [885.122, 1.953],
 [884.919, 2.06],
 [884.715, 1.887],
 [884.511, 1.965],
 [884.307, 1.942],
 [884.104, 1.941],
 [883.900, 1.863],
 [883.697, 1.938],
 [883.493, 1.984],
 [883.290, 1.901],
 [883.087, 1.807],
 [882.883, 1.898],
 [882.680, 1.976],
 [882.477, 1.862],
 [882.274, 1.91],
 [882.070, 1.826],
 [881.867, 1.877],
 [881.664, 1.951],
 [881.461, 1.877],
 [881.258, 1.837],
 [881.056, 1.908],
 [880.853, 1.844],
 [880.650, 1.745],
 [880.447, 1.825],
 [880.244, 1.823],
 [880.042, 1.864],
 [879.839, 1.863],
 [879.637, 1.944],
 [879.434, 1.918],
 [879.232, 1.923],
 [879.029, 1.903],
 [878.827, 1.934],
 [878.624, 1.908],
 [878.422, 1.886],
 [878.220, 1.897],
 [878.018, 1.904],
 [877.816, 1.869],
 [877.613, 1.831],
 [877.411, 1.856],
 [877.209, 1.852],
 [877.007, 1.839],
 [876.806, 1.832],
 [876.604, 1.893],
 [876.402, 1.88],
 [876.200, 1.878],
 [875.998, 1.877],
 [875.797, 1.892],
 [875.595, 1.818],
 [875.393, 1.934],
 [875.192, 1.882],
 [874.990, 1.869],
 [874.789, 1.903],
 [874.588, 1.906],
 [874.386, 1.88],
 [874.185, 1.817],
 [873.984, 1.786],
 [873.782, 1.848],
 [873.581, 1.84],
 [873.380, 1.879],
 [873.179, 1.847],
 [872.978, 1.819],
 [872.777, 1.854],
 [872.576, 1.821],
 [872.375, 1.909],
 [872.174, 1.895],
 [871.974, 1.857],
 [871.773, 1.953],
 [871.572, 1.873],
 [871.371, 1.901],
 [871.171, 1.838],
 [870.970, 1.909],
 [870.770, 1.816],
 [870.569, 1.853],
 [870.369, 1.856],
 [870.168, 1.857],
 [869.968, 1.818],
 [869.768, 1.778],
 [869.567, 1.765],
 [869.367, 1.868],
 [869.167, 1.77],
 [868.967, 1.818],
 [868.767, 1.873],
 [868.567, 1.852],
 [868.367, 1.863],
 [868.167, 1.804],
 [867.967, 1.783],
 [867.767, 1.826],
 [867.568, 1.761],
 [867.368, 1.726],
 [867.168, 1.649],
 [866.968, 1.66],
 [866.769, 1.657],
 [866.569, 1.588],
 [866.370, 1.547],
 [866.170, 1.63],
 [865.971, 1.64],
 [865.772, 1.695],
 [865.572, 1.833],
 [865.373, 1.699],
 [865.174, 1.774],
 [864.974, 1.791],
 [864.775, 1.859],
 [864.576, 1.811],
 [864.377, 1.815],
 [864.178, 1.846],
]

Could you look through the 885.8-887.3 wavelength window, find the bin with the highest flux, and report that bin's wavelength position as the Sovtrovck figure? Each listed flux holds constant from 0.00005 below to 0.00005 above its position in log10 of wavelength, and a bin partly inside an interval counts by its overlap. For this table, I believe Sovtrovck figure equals 886.346 nm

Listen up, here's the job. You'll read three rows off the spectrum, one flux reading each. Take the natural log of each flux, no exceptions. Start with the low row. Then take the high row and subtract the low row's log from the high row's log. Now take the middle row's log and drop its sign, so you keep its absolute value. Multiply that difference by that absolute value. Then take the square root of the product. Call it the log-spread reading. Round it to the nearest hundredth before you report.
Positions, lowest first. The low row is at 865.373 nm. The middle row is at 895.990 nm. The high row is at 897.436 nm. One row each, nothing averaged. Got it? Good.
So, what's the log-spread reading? 0.23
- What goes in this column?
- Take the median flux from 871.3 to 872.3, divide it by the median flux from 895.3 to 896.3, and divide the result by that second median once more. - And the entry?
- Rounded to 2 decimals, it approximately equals 0.54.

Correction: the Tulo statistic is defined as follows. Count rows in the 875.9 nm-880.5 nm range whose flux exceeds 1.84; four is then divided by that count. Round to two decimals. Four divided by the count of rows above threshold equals 0.22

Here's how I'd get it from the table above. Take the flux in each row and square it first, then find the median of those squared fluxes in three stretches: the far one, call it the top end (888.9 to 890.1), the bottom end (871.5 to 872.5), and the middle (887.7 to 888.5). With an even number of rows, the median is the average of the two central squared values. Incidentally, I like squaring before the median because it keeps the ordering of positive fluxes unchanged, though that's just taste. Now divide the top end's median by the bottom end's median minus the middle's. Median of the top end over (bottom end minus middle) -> -18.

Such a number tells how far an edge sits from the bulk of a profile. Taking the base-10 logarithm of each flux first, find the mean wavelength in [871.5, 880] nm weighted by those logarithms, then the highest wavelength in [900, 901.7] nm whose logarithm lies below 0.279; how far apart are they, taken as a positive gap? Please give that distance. 25.44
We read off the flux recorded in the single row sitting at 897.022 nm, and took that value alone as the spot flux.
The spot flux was 2.002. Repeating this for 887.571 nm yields 2.013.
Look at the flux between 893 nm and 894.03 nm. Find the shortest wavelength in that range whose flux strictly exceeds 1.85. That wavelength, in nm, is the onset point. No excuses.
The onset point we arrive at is 893.107 nm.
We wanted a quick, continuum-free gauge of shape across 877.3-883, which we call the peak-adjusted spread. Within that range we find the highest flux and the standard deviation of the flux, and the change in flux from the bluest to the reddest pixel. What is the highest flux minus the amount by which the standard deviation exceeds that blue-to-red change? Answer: 1.97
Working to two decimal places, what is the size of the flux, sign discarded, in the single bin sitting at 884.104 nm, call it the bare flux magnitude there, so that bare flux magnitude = 1.94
